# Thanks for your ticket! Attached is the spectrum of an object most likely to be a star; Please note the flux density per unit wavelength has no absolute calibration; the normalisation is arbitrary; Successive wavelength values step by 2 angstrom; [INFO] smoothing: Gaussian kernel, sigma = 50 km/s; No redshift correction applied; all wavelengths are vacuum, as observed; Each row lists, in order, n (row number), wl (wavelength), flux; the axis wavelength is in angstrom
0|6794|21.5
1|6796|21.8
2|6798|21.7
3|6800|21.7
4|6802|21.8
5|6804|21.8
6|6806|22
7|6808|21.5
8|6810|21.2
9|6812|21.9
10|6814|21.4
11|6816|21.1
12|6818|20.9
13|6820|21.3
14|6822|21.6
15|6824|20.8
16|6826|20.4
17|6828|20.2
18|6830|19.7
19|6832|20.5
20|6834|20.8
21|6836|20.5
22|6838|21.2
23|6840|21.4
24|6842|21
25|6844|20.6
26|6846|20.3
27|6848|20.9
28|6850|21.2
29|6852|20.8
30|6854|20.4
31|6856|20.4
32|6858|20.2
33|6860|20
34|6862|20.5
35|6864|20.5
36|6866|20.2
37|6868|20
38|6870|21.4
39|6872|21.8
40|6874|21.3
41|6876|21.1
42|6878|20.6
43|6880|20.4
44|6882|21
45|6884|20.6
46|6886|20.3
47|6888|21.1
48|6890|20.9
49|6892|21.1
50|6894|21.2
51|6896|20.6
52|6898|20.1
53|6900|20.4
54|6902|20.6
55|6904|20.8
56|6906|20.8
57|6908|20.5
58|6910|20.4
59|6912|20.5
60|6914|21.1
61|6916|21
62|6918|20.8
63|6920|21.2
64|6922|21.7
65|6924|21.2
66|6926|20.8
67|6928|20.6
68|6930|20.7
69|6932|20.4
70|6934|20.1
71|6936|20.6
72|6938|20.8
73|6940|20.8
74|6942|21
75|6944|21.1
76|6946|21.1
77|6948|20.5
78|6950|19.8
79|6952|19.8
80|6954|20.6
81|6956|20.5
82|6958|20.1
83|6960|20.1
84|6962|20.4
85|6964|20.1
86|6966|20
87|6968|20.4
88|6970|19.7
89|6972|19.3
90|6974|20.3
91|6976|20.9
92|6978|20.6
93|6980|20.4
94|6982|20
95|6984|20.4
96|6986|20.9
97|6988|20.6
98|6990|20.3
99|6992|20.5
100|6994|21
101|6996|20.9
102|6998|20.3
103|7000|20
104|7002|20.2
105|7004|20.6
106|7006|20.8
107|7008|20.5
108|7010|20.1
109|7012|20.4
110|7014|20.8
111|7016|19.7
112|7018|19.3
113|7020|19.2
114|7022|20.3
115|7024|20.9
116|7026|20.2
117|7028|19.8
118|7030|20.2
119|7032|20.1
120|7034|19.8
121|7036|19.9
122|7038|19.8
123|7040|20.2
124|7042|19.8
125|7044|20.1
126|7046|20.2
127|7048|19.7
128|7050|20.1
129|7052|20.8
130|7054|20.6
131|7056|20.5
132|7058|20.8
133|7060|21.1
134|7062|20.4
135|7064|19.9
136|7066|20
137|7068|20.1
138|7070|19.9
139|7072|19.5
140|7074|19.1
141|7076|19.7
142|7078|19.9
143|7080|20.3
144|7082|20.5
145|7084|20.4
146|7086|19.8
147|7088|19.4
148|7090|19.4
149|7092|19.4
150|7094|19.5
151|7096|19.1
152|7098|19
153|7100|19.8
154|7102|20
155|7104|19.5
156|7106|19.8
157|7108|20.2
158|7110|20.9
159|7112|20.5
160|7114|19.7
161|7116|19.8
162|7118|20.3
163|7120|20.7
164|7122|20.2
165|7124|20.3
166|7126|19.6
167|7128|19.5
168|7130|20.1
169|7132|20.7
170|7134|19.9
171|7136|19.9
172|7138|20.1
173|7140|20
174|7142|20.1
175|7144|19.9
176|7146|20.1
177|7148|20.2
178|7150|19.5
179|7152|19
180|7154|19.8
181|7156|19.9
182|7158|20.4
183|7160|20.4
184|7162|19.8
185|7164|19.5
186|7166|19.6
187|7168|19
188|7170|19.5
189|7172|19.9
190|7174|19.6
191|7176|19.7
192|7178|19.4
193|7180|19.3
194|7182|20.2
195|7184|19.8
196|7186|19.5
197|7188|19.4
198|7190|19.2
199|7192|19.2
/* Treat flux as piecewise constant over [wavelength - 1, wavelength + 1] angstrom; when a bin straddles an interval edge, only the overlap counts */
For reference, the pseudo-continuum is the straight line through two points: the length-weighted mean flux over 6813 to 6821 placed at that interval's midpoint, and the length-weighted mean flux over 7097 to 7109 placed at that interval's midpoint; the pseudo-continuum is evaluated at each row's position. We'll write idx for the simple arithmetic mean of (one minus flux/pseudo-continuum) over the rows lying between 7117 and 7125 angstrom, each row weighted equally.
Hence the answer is -0.04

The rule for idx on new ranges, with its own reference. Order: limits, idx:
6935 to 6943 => -0.01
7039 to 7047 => 0.00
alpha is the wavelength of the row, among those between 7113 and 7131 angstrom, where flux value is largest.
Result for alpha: 7120 angstrom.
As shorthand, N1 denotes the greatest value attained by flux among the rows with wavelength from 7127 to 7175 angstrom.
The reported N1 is 20.7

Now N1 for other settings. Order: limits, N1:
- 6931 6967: 21.1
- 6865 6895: 21.8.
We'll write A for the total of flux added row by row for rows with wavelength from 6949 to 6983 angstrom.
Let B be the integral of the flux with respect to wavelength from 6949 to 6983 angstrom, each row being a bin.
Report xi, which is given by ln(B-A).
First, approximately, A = 343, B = 686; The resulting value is 5.84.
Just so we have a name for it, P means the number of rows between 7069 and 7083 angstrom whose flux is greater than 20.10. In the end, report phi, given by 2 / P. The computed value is 1.00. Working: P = 2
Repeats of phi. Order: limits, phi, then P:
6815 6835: 0.22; 9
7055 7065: 0.50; 4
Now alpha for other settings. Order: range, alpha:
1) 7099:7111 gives 7110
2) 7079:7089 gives 7082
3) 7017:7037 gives 7024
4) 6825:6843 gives 6840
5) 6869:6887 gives 6872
